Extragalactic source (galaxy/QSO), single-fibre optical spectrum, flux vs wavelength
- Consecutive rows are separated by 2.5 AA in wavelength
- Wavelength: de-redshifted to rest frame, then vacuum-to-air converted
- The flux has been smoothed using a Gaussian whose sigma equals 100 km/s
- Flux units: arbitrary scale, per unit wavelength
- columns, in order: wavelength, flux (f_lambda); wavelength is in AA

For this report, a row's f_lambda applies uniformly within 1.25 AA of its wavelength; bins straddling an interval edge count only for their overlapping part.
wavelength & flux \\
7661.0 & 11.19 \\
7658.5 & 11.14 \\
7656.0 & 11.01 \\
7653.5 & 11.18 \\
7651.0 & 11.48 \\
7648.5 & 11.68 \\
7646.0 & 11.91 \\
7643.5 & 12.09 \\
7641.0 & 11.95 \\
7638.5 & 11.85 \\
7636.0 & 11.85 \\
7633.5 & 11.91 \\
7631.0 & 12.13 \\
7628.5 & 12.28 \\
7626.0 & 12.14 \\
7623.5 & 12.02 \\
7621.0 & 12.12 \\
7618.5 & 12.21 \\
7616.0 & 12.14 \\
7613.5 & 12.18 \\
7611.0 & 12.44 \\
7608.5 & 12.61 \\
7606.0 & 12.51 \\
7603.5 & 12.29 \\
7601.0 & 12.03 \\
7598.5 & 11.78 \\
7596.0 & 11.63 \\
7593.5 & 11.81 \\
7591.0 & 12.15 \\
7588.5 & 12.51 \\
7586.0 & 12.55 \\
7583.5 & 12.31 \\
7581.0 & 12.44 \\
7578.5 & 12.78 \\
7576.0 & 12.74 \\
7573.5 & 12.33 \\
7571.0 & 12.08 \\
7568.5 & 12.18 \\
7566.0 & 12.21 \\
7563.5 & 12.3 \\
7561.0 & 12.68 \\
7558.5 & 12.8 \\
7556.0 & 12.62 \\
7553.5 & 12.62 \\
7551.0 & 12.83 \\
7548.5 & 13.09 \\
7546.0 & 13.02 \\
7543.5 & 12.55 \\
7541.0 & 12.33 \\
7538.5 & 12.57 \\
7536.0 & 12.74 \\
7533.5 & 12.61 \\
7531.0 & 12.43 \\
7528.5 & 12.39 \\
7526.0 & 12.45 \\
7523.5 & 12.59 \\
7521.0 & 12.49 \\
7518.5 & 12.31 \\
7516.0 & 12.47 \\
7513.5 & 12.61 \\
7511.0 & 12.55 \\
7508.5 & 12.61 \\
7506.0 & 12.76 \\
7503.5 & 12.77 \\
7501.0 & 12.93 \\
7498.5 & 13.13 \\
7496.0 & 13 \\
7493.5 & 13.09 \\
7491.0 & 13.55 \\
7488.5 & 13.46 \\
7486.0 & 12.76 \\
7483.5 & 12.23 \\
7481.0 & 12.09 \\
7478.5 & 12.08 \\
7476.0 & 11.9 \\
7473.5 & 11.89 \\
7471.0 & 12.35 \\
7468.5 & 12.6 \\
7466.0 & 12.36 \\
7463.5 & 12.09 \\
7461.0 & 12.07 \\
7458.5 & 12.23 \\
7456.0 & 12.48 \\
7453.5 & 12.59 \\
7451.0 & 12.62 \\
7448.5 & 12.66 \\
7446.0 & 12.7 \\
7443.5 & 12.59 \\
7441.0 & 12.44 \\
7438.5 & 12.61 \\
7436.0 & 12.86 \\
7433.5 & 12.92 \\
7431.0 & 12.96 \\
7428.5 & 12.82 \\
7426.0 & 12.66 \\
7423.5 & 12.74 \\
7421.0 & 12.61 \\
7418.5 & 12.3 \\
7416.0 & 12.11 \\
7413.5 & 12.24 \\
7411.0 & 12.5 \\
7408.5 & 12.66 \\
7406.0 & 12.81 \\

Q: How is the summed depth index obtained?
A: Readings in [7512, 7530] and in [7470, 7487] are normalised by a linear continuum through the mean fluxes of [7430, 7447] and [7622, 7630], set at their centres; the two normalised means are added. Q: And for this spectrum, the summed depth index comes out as 1.97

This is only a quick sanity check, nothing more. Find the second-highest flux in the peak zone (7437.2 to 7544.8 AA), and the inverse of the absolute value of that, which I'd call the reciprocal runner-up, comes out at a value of 0.0743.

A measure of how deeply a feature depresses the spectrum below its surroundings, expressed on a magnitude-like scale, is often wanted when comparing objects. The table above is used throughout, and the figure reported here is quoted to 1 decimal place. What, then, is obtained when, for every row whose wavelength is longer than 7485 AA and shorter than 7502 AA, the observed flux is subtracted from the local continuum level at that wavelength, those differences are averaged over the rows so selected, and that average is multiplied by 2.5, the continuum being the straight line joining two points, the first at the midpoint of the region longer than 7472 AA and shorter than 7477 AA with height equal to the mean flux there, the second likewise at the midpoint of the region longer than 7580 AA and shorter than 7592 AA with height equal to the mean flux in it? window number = -2.9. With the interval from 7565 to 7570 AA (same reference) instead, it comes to 0.3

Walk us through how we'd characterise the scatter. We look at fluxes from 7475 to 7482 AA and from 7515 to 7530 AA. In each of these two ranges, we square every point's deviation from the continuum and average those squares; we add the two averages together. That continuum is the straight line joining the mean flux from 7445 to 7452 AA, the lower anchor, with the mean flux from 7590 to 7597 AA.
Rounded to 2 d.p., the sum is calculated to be 0.28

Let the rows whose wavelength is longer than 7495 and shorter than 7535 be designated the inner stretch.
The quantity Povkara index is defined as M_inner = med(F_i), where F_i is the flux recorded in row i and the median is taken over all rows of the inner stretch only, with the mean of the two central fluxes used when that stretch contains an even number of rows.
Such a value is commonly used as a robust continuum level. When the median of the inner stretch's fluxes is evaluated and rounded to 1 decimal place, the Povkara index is 12.6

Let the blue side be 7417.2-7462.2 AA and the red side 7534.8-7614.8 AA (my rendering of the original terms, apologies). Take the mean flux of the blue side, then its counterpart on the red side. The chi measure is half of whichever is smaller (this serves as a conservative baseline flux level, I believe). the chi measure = 6.21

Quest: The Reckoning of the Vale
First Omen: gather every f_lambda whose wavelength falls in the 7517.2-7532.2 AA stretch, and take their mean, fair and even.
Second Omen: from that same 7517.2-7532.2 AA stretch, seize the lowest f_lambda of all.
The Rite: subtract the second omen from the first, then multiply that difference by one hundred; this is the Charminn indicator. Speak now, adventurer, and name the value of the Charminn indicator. 13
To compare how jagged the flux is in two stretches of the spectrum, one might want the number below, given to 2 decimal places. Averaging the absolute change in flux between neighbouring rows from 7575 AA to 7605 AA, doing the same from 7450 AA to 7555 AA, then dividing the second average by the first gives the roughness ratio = 0.87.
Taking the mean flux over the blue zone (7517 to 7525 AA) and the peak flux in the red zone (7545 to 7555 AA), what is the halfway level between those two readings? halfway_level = 12.8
